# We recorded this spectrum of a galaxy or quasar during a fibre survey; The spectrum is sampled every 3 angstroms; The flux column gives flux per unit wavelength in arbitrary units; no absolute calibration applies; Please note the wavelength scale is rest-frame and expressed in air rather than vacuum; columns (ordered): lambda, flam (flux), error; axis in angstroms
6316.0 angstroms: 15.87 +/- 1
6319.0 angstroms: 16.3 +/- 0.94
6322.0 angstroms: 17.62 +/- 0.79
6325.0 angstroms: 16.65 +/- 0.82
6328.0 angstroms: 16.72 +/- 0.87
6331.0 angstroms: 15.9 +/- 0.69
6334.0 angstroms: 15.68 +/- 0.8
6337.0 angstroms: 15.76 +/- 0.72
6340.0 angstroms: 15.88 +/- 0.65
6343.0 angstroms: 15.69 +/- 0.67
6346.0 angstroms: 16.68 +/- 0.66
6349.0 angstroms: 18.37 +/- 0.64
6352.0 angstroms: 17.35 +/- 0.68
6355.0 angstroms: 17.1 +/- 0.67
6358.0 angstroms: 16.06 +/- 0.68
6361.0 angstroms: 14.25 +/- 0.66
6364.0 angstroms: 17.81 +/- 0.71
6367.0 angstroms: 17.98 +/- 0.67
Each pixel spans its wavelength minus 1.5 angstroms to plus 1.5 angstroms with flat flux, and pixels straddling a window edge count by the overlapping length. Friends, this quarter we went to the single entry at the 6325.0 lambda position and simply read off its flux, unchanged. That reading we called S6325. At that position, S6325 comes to 16.65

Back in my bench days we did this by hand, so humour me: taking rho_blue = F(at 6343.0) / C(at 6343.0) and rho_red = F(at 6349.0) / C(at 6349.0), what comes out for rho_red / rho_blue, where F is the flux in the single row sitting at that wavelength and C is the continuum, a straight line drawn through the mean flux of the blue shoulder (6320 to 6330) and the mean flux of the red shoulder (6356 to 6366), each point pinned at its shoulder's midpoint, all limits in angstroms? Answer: 1.18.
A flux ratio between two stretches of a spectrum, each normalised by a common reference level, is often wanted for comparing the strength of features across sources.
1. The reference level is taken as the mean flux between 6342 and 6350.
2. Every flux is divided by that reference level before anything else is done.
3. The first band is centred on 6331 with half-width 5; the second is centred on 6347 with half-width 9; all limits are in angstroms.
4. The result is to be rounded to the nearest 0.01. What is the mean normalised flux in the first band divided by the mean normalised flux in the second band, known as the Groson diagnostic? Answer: 0.96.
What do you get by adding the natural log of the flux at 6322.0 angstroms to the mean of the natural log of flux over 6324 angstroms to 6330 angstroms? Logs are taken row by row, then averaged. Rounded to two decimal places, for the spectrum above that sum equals 5.68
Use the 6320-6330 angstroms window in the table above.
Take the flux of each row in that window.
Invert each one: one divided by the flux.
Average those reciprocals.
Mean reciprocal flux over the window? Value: 0.059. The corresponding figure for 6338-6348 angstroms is 0.062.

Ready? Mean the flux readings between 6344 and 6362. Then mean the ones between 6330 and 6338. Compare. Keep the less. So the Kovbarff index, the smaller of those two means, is 15.8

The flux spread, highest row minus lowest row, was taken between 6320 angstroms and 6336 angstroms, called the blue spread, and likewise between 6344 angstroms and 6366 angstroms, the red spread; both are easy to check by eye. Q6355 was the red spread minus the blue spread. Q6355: 2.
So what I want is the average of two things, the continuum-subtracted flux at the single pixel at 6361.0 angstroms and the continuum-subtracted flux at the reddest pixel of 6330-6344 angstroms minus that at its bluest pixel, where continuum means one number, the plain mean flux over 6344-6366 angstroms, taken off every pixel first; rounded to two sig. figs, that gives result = -1.4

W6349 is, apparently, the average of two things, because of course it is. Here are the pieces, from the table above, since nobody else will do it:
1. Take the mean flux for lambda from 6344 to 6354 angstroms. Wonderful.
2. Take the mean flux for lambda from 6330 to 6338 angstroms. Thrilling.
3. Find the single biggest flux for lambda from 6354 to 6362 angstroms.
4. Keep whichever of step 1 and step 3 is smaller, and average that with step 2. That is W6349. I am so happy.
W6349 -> 16.4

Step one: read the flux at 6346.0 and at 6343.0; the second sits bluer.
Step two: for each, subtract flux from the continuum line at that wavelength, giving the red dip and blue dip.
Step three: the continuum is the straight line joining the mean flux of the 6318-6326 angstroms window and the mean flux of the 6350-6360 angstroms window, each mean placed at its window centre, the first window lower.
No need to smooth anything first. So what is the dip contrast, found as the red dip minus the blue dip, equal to -1.0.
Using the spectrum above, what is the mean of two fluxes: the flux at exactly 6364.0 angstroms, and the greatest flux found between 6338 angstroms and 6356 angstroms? 18.1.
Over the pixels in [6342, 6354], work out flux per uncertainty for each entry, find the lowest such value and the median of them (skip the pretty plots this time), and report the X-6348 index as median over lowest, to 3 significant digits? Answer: 1.08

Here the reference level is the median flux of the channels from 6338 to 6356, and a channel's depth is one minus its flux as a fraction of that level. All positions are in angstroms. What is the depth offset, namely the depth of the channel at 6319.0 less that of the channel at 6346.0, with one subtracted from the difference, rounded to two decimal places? -0.98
